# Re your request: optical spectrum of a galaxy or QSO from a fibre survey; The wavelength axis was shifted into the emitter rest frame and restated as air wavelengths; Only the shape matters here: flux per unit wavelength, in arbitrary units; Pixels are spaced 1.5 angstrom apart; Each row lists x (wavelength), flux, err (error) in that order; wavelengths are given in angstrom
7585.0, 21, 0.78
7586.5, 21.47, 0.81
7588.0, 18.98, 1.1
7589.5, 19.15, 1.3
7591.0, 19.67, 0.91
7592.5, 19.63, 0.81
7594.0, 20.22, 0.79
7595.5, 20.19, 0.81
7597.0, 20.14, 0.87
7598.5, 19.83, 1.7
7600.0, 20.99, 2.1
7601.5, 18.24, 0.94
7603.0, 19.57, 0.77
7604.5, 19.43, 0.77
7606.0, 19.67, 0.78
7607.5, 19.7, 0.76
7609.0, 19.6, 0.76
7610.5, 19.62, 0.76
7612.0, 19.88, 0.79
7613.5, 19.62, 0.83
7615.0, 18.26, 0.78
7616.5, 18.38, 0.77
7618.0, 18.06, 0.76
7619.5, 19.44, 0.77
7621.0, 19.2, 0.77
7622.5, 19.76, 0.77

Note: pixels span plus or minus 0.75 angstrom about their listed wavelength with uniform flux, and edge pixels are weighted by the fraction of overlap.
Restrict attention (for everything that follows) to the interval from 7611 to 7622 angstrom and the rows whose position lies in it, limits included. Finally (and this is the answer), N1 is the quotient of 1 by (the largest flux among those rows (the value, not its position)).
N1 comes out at 0.0503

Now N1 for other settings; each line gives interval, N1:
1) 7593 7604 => 0.0476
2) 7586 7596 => 0.0466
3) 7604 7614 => 0.0503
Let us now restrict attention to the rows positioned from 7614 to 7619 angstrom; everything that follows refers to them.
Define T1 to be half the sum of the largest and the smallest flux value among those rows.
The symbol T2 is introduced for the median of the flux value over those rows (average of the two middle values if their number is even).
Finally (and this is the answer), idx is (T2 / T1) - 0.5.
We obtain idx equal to 0.502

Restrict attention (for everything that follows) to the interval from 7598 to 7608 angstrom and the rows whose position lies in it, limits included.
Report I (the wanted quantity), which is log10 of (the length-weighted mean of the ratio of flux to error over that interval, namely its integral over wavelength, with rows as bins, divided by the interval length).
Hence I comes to 1.31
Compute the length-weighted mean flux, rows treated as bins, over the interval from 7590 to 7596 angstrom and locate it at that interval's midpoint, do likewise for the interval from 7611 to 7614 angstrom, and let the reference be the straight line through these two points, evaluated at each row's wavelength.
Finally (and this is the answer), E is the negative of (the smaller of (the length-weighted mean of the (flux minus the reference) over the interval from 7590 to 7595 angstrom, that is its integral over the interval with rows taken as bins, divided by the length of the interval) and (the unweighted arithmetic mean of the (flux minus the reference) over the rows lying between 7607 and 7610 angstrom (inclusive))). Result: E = 0.1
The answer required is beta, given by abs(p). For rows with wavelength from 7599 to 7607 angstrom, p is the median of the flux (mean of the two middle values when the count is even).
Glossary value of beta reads 19.6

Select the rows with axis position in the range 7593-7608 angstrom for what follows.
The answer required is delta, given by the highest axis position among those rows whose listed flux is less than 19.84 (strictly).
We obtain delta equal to 7607.5 angstrom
